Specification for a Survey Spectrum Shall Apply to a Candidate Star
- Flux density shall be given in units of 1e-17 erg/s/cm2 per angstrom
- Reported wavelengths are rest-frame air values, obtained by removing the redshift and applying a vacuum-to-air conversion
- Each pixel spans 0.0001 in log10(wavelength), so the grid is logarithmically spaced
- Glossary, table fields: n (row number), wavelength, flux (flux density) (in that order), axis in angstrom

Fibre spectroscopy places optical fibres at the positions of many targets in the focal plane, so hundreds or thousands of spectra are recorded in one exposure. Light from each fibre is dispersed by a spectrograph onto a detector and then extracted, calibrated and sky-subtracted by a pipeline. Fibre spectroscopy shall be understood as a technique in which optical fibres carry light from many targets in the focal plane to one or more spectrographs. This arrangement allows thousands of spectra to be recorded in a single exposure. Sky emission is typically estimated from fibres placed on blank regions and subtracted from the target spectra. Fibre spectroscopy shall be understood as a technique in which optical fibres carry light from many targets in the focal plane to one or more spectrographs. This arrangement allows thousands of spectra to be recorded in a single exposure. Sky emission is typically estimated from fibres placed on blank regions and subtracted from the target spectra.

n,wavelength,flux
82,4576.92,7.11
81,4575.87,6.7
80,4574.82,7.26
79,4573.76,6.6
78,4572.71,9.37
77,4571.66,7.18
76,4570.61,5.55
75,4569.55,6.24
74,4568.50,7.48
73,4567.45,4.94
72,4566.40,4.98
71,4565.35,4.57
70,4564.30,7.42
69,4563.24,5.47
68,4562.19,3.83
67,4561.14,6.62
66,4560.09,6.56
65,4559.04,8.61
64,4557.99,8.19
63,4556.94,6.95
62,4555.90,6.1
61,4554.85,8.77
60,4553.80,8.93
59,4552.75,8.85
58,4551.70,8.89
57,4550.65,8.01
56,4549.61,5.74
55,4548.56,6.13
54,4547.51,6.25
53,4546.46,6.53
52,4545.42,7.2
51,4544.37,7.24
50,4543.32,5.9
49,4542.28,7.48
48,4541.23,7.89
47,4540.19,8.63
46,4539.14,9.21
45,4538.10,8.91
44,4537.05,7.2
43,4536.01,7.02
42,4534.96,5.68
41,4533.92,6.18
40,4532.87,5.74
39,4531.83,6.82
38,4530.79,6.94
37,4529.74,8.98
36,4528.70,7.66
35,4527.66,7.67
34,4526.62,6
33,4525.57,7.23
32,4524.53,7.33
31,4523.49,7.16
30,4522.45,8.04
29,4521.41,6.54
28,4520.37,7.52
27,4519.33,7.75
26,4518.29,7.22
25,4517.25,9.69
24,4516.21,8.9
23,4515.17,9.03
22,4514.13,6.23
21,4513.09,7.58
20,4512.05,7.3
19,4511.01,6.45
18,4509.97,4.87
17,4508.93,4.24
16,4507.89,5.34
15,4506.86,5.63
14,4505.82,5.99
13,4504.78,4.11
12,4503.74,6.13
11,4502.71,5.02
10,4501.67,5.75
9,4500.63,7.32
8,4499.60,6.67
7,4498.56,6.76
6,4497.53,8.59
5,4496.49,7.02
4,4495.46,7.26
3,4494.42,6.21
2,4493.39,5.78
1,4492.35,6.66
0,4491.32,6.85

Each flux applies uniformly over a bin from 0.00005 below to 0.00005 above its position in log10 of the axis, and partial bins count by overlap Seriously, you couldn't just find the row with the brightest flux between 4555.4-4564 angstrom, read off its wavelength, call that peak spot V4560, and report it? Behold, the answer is 4559.04 angstrom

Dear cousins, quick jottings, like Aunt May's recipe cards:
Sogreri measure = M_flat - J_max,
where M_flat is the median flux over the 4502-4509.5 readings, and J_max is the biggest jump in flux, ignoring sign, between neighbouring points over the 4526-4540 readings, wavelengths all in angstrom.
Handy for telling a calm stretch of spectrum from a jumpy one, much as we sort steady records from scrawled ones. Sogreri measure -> 3.3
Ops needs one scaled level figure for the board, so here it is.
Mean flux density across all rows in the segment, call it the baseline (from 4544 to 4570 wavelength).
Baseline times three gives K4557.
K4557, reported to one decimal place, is 20.5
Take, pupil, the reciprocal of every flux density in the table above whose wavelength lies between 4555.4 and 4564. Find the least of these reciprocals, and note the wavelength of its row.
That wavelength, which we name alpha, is 4559.04 angstrom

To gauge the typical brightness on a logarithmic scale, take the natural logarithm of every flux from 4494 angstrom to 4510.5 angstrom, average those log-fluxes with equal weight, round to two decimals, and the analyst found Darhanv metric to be 1.78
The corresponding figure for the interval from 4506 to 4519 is 1.90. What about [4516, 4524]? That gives 2.05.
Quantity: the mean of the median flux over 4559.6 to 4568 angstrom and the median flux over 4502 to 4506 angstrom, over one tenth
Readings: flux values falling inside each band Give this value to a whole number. 54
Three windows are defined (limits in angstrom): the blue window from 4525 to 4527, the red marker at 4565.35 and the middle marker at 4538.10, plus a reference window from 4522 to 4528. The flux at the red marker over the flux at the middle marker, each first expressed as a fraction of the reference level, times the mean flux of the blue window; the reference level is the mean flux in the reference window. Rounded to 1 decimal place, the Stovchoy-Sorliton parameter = 3.4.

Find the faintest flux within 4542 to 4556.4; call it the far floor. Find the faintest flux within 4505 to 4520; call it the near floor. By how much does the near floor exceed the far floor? -1.5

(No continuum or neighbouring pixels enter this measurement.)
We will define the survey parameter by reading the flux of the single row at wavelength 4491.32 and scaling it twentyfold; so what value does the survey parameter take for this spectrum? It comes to 137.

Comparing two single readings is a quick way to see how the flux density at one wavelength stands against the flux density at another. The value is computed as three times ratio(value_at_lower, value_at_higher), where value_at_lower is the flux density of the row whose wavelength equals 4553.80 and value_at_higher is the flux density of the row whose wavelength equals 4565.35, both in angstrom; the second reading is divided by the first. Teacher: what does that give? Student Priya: 1.5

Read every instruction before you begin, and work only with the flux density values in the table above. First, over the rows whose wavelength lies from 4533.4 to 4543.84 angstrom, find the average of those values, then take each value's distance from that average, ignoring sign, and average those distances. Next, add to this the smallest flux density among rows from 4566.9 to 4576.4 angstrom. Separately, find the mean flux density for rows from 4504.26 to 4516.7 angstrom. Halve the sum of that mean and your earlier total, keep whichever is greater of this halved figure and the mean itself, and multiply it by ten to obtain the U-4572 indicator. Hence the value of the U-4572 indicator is 63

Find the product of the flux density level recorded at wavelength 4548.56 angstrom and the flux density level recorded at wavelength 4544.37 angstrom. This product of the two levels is 44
